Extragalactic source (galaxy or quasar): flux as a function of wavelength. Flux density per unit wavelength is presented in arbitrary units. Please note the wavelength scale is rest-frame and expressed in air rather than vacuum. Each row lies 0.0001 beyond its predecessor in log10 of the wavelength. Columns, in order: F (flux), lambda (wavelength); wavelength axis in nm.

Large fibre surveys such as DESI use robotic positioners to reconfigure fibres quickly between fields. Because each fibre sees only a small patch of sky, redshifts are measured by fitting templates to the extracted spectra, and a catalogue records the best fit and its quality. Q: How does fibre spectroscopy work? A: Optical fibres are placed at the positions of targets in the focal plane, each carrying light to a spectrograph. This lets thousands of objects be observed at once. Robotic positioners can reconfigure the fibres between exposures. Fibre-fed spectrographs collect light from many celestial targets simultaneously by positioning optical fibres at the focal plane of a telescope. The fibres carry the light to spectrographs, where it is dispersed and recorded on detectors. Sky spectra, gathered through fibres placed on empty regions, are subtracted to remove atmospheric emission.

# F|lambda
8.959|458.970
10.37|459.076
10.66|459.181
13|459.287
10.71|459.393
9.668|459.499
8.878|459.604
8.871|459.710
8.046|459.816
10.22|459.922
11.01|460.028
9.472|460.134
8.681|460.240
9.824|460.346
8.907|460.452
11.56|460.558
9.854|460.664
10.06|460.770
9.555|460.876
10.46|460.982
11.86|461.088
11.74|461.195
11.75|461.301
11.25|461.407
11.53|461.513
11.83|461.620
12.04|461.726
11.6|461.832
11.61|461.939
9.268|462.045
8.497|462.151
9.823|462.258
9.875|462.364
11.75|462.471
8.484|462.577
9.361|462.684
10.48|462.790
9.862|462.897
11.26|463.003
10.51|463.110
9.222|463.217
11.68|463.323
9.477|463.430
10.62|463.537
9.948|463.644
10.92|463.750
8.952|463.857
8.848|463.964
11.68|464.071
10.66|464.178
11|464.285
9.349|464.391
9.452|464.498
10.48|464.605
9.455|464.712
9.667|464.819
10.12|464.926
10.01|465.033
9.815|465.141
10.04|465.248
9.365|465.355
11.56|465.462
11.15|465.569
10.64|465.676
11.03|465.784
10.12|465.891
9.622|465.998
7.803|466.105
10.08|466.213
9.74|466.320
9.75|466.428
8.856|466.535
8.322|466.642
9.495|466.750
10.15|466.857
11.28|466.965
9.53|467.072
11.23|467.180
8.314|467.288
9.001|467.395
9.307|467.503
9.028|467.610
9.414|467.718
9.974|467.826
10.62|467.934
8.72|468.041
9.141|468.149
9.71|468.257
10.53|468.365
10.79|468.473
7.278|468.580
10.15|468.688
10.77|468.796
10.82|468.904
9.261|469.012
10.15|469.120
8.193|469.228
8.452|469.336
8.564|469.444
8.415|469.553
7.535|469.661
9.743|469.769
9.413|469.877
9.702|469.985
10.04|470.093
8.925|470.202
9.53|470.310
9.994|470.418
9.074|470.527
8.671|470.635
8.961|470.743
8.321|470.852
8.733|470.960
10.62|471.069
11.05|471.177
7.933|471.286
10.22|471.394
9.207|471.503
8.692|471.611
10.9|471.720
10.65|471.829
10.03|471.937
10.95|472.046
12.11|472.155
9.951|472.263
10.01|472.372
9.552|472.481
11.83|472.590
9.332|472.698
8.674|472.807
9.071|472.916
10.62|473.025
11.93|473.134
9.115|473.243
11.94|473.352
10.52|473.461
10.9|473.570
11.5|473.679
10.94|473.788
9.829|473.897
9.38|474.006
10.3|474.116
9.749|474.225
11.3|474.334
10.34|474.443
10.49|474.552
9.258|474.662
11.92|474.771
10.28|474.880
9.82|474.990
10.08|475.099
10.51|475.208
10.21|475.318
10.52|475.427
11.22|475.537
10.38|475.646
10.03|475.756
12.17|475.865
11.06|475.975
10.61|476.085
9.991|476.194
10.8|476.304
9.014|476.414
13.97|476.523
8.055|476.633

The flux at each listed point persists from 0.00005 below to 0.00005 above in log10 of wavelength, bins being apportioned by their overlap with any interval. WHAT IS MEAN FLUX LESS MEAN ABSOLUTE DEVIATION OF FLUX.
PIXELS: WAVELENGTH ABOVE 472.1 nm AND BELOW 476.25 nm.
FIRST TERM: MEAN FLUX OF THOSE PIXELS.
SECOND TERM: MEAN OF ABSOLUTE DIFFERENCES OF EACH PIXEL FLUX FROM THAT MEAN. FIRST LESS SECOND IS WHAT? 9.7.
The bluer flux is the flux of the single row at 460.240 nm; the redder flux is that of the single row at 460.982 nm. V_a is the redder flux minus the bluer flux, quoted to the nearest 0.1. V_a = 1.8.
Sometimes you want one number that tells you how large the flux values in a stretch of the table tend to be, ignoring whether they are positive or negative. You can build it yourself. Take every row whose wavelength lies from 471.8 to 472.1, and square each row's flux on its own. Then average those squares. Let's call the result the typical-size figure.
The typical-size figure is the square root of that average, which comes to 10.6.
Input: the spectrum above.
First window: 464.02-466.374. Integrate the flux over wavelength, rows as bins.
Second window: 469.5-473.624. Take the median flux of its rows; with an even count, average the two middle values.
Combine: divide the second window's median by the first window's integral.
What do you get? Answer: 0.41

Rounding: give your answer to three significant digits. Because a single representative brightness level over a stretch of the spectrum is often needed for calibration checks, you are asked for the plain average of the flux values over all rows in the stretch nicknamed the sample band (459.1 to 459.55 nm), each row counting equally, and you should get 11.0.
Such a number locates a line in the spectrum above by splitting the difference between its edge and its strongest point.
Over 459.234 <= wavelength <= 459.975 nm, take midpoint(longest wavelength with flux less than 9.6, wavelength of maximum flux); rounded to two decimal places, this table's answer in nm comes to 459.55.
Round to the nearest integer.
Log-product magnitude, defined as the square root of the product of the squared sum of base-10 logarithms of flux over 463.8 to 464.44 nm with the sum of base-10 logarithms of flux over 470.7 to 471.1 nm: 12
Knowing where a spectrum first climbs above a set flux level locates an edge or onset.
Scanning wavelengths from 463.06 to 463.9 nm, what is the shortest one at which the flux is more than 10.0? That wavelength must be 463.110 nm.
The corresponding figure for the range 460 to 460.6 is 460.028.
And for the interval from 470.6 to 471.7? 471.069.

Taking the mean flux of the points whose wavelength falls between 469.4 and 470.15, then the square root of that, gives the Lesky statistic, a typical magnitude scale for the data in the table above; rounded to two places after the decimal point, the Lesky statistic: 3.01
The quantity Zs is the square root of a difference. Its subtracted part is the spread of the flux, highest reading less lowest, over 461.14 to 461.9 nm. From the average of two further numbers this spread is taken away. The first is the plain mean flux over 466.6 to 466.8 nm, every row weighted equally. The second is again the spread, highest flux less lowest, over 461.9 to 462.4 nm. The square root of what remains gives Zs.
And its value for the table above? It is 2.28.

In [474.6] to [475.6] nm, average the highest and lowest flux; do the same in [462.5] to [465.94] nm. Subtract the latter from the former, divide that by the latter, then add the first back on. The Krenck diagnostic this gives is 10.6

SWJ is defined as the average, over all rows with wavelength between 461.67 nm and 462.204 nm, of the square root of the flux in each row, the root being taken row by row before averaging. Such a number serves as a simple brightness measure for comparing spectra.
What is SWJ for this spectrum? 3.25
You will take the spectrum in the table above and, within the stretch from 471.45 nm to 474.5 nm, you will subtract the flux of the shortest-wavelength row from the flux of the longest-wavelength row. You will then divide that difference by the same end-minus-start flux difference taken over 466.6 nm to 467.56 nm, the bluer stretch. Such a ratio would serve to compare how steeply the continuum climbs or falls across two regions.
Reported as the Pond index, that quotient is 1.2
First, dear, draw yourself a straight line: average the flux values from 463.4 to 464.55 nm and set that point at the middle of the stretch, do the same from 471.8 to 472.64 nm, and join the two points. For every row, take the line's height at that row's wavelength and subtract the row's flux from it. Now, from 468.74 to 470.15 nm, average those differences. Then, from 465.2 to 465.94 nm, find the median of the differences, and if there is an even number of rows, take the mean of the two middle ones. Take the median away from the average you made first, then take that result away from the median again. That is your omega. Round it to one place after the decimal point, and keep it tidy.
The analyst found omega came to -2.0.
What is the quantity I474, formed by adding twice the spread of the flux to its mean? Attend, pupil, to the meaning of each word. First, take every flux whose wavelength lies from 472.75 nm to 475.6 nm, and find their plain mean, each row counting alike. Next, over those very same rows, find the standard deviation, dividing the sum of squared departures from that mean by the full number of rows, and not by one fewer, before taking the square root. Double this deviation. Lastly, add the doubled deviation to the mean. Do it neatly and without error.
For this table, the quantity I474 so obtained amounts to 12.2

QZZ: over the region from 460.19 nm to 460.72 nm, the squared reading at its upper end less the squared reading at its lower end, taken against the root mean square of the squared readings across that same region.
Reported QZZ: 0.22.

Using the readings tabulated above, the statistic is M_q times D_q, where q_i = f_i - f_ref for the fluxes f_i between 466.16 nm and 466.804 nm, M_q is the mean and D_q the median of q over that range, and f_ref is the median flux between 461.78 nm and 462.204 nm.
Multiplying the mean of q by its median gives 0.87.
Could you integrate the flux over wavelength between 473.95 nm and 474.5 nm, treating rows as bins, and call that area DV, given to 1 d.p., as 5.6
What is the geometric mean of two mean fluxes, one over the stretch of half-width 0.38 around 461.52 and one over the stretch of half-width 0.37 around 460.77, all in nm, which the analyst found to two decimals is 10.98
